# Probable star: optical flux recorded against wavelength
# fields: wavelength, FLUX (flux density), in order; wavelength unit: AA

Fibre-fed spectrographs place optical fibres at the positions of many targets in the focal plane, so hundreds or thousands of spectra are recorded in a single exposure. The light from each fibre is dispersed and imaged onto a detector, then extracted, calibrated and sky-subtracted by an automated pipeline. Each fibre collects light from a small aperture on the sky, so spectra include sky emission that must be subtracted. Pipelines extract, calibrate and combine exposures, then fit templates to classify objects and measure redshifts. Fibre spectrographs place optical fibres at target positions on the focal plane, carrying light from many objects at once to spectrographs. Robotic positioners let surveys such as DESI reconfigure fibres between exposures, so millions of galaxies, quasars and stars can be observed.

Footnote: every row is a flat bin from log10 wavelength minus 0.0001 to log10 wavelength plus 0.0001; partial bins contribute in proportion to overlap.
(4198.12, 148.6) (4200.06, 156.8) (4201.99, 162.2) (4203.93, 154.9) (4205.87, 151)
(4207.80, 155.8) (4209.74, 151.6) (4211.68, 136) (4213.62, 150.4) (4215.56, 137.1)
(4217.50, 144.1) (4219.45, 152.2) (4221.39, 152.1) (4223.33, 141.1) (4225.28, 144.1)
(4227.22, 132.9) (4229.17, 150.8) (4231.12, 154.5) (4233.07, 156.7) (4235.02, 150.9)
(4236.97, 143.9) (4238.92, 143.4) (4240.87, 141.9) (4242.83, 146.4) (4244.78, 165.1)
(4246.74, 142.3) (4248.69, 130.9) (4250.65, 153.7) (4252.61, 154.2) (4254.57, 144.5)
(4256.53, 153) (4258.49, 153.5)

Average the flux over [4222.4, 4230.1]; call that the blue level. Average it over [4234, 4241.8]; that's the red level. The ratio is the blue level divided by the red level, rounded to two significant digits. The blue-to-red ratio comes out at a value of 0.98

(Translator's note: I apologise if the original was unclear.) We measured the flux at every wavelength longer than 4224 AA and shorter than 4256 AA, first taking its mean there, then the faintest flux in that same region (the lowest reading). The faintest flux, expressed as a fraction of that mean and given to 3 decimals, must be 0.889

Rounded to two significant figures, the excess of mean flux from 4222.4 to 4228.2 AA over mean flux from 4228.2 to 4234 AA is -15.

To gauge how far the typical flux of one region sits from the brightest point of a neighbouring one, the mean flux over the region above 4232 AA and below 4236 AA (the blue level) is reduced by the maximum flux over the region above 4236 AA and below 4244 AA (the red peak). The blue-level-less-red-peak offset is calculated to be 7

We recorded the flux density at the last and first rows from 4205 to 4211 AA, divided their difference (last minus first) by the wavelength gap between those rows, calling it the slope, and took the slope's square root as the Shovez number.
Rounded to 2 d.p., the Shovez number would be 0.39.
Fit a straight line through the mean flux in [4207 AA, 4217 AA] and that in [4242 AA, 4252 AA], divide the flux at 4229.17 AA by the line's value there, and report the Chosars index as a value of 1.03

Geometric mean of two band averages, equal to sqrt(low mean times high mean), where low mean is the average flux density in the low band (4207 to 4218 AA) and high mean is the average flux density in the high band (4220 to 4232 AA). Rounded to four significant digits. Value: 145.9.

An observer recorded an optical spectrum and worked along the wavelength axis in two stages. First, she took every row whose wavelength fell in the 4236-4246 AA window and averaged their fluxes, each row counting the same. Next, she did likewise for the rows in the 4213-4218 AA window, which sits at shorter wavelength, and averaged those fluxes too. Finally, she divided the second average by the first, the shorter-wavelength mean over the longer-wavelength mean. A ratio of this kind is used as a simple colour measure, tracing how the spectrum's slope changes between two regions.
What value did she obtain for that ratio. 0.97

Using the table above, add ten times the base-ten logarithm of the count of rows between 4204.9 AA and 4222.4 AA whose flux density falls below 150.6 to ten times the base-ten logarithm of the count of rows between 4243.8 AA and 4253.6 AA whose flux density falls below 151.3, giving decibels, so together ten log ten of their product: 9.0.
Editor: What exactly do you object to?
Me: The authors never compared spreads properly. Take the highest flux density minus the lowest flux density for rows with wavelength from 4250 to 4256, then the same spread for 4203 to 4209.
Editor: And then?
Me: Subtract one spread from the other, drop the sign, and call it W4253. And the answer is 4.9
